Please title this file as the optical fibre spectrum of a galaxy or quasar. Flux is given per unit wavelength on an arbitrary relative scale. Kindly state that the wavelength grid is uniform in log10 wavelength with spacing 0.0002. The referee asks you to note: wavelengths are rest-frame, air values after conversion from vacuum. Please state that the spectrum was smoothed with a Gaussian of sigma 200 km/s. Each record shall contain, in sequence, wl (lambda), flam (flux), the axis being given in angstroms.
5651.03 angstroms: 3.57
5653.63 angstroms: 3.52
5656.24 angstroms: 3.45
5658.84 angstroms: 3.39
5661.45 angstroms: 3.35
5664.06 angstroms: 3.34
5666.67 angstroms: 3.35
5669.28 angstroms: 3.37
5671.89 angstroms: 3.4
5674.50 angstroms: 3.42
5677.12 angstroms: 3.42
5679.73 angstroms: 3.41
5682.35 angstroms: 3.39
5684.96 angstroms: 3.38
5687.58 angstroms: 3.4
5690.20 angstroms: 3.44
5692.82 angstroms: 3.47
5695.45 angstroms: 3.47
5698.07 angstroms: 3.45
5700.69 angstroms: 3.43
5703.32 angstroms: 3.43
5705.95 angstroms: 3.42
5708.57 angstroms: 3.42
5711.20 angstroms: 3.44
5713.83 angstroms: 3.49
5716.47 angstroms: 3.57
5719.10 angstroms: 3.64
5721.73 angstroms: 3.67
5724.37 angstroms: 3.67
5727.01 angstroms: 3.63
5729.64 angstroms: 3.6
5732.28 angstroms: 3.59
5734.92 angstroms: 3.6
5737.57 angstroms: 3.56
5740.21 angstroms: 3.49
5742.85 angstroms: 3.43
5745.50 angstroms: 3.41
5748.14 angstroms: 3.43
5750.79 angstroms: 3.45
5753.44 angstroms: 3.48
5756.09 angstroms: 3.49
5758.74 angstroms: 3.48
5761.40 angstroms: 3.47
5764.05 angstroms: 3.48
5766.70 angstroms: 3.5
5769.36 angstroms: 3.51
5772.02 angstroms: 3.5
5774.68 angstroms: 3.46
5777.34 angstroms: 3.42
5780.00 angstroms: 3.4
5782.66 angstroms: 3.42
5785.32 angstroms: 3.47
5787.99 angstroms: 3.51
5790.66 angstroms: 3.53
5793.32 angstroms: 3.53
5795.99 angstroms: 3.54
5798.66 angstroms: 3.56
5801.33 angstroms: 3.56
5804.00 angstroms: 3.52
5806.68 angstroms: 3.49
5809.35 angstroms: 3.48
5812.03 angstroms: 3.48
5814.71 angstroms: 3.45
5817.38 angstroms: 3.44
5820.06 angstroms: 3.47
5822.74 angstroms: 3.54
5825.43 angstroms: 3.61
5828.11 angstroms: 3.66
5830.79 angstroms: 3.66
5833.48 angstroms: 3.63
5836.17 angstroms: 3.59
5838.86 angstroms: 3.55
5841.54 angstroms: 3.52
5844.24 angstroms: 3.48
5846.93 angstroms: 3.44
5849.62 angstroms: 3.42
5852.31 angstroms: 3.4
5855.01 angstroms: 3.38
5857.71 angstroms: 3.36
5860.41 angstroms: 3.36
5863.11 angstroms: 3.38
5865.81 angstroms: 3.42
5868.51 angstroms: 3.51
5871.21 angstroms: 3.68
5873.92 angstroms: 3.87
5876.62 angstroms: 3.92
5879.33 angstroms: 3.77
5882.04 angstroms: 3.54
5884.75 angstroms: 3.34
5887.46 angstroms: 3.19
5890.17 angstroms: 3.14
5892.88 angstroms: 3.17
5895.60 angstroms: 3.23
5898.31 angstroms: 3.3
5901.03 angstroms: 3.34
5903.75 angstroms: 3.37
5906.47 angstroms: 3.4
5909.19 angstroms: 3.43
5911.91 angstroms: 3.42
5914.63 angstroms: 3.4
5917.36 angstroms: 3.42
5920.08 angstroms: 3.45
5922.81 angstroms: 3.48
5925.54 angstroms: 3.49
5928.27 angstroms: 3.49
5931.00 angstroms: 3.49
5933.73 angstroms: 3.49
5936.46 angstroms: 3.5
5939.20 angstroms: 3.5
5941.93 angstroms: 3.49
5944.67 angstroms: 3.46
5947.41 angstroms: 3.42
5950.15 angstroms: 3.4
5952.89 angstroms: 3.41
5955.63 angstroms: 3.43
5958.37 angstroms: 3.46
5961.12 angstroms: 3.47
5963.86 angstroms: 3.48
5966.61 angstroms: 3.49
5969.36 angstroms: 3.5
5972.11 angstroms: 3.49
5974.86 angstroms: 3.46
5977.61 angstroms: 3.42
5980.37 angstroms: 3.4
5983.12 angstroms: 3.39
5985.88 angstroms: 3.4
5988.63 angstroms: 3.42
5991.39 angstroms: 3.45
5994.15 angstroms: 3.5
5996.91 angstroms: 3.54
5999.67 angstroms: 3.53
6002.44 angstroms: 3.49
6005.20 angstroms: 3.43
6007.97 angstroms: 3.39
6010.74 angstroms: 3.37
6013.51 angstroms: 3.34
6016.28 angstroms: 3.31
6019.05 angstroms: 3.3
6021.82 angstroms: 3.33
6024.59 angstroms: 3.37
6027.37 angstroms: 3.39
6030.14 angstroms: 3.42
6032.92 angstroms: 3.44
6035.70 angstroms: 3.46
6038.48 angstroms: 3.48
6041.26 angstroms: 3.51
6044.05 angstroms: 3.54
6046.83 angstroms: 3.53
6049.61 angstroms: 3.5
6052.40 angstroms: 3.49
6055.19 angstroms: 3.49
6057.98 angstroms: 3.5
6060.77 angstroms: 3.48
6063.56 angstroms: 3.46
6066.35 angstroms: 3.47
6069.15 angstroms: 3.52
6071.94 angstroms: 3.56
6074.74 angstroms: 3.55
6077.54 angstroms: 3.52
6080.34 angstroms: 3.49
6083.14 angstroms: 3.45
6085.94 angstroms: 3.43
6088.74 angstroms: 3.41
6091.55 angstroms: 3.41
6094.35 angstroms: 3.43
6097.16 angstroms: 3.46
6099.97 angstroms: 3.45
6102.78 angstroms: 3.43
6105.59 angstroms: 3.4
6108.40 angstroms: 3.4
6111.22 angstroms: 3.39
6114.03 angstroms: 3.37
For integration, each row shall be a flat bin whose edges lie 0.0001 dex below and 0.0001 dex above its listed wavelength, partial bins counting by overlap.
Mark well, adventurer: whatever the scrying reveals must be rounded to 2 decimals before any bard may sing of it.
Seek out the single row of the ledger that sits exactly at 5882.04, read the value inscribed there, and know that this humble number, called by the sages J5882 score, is 3.54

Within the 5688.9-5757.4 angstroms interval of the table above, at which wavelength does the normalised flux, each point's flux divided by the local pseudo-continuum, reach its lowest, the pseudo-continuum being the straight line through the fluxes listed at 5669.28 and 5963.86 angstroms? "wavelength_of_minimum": 5745.50 angstroms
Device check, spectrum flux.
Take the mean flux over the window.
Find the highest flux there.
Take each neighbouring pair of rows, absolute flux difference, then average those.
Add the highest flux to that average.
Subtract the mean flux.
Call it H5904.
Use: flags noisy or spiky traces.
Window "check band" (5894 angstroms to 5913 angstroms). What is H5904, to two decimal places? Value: 0.11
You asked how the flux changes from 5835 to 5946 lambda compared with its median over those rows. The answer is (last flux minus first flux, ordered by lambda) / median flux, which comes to -0.04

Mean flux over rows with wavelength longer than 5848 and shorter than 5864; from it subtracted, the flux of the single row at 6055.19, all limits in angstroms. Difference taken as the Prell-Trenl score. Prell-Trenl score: -0.11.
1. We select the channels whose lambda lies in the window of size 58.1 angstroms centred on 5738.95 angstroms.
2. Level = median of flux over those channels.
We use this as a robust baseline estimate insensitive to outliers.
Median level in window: 3.49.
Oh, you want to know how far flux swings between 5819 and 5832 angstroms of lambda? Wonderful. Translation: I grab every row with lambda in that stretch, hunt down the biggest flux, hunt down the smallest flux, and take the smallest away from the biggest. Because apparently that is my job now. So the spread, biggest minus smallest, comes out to 0.190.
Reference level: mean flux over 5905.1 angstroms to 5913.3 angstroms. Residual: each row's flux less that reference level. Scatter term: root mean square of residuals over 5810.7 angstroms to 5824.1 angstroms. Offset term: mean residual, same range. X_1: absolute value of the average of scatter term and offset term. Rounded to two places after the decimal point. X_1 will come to 0.06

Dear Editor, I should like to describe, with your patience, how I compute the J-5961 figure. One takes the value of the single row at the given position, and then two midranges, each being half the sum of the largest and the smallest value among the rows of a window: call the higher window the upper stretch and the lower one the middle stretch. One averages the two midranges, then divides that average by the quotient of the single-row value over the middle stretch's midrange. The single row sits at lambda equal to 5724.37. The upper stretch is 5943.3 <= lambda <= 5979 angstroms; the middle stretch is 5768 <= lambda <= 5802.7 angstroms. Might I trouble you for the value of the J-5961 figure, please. 3.29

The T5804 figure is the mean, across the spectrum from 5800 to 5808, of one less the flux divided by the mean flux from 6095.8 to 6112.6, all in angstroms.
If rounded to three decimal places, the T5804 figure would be -0.030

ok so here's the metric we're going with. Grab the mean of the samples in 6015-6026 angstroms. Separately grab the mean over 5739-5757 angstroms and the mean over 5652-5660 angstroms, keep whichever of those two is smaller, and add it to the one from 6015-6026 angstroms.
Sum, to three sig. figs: 6.78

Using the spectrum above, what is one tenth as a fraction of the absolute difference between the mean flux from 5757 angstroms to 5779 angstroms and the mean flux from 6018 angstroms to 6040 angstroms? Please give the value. 1.3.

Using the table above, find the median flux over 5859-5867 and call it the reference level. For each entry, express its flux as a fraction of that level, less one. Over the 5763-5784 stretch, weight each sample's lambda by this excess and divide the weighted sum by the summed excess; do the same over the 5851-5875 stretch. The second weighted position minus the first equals 101.3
